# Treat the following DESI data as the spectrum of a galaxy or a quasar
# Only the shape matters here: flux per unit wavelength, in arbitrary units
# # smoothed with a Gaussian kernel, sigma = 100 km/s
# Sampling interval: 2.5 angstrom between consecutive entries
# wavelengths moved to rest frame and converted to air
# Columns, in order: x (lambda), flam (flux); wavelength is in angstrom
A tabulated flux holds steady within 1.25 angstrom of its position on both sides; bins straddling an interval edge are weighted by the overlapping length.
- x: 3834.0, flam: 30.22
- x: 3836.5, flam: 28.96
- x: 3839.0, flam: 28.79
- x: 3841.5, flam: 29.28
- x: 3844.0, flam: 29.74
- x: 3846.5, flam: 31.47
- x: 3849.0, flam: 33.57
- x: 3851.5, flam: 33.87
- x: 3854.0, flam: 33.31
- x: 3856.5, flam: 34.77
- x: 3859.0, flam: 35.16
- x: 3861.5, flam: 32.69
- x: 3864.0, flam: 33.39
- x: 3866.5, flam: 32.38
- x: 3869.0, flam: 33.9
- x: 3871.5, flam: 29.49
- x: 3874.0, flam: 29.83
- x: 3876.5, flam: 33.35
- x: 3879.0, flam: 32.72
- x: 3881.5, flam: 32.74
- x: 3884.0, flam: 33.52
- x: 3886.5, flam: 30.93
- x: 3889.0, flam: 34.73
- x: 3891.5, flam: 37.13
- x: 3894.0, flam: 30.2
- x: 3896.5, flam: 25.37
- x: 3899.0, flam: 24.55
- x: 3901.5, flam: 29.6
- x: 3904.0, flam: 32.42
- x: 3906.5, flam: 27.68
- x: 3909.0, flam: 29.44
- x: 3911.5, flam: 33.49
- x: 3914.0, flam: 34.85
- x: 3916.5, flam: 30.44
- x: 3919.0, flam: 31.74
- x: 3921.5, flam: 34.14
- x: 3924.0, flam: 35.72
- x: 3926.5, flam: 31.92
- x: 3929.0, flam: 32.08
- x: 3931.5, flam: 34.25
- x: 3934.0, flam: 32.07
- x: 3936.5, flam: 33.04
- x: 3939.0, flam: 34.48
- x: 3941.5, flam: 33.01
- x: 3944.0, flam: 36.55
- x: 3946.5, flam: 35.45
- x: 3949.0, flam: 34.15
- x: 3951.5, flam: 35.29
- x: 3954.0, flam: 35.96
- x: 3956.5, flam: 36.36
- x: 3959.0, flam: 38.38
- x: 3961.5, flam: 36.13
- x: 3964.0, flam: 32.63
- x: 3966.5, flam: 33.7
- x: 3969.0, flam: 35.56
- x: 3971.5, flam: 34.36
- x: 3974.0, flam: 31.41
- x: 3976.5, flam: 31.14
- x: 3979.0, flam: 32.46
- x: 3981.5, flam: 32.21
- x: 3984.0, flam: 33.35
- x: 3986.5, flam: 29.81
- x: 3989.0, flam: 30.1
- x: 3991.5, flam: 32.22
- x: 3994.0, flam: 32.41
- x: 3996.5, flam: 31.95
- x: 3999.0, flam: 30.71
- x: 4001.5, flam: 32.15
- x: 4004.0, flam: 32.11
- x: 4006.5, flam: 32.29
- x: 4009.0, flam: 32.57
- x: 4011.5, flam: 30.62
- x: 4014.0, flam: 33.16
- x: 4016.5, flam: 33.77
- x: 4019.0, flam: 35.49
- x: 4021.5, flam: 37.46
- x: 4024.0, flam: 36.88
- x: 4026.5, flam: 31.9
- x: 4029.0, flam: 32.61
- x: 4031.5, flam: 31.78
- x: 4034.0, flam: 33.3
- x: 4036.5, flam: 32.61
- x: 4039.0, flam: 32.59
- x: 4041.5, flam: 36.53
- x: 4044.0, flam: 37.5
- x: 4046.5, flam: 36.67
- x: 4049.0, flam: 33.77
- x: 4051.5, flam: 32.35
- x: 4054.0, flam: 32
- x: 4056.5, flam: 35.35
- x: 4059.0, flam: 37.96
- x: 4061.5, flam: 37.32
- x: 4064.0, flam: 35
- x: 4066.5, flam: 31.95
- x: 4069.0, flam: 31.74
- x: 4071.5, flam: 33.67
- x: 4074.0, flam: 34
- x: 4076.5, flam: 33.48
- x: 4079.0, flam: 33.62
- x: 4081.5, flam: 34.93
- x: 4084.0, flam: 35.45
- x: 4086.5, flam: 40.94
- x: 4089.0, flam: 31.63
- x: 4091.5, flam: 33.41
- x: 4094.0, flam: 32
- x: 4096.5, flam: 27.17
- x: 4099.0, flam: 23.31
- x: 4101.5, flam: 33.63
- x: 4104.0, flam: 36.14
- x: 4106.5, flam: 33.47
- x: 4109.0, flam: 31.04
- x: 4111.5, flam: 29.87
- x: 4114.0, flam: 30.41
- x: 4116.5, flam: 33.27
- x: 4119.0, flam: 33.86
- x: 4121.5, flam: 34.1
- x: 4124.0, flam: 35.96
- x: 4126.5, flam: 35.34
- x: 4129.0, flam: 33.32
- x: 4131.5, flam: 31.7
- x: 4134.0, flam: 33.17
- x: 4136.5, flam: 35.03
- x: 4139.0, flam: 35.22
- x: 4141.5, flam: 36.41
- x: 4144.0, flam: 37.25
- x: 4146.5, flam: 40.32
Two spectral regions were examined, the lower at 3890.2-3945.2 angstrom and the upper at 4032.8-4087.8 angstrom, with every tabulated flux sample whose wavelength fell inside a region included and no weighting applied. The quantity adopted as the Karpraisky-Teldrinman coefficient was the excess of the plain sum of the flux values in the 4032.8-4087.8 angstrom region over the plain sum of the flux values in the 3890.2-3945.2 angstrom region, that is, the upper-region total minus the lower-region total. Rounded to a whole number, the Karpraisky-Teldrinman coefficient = 59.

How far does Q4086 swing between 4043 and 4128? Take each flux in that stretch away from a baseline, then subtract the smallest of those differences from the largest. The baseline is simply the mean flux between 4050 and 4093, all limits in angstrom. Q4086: 18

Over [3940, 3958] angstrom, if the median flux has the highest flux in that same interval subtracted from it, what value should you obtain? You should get -1.1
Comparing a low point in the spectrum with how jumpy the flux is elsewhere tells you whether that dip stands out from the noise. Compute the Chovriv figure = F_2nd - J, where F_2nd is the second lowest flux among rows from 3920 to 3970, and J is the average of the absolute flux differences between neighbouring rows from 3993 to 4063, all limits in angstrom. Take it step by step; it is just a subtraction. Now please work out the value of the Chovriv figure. 30.6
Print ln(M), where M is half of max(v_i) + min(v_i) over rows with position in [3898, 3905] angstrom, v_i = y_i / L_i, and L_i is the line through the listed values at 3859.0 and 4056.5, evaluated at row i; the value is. -0.21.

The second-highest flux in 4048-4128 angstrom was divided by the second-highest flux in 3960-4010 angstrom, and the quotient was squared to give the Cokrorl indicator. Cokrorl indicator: 1.14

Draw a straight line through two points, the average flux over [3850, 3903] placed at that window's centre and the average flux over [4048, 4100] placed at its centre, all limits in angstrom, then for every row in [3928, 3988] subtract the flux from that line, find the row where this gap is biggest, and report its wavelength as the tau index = 3986.5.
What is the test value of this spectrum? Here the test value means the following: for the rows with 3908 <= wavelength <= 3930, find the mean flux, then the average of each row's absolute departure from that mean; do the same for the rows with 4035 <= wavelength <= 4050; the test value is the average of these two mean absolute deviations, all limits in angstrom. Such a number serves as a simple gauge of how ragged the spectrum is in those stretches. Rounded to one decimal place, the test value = 1.8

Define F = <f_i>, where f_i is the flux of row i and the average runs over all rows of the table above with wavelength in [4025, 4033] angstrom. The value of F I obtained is 32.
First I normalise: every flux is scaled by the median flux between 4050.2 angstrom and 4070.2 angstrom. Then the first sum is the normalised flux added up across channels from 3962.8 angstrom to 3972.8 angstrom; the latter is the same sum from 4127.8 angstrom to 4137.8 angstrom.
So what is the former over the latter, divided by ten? 0.102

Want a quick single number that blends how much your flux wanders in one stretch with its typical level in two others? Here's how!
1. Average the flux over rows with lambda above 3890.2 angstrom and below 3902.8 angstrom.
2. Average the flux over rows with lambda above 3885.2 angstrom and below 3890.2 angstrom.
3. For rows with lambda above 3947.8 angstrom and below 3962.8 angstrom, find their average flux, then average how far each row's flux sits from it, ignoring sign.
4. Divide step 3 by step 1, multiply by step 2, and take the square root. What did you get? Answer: 1.01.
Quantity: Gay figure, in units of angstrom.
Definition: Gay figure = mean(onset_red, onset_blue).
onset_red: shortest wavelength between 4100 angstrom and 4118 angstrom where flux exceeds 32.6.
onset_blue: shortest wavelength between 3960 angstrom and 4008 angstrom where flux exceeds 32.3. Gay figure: 4031.5 angstrom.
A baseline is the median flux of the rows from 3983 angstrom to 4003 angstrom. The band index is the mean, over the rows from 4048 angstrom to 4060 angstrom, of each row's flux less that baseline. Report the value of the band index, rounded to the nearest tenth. 2.2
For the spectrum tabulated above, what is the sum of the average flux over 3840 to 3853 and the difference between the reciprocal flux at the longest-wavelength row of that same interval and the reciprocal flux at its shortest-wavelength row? 31.6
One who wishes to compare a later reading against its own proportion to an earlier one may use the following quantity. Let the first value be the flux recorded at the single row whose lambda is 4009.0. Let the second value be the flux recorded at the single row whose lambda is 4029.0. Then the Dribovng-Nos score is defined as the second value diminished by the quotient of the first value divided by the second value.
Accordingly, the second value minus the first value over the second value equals 31.6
